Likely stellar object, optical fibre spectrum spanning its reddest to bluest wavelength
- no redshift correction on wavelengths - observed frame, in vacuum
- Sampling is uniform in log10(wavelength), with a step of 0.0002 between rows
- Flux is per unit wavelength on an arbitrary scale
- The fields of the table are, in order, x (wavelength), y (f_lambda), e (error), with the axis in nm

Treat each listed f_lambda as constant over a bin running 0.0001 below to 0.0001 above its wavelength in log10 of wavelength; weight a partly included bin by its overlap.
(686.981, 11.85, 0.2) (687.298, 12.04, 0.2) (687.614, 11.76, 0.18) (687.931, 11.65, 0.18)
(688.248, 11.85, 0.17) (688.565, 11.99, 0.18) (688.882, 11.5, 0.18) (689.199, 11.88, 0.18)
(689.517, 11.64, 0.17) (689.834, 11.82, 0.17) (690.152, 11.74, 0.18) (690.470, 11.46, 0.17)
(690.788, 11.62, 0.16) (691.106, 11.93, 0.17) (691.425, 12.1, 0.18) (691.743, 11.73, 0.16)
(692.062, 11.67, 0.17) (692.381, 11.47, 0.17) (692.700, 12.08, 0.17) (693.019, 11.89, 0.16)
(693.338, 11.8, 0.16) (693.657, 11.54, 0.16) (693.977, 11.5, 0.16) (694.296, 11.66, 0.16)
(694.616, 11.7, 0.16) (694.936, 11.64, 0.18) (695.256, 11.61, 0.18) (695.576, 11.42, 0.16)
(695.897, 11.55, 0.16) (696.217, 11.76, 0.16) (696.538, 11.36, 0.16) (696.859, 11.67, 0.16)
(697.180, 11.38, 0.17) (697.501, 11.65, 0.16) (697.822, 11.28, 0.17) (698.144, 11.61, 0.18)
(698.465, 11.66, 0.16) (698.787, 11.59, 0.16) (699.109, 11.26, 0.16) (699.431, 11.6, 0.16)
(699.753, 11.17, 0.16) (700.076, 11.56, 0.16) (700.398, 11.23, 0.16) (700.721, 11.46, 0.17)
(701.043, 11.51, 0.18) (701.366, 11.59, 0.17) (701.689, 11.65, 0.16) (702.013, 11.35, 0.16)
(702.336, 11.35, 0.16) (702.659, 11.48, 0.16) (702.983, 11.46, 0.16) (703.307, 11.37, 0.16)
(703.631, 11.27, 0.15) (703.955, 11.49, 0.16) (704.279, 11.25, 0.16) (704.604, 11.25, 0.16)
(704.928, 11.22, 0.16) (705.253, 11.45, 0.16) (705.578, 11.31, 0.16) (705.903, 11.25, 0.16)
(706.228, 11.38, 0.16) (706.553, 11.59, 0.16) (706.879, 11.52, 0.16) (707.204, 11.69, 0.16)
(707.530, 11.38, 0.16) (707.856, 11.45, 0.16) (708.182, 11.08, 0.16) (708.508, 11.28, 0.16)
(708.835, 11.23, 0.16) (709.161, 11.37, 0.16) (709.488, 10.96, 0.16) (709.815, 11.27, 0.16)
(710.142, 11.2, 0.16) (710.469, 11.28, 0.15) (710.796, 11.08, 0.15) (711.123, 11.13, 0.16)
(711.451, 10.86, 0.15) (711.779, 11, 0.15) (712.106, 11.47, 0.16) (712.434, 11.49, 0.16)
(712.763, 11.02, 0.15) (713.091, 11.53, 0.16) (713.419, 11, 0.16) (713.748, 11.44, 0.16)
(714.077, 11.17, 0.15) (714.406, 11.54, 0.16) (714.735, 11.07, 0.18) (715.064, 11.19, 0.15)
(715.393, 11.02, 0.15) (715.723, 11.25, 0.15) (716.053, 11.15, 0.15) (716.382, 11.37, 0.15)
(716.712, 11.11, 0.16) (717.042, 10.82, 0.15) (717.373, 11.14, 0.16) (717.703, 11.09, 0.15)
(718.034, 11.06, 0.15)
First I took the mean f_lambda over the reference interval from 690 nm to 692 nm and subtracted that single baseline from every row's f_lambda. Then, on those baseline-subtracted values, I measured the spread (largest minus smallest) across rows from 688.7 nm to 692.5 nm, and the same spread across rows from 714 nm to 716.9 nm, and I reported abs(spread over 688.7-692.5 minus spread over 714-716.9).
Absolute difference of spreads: 0.12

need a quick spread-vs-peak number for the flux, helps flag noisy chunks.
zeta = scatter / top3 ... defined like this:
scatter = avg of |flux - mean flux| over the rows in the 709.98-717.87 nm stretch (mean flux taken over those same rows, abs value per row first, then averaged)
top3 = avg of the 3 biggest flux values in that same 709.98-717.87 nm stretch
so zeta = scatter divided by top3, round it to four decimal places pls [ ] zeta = 0.0139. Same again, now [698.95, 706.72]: 0.0107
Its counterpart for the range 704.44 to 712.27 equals 0.0131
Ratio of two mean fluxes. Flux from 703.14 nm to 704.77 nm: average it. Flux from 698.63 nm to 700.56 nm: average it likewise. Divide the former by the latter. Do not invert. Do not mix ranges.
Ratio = 0.99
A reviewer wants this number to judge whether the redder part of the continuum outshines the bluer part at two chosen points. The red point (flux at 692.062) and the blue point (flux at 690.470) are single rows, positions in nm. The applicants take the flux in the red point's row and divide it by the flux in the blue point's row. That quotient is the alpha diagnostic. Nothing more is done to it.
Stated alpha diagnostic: 1.02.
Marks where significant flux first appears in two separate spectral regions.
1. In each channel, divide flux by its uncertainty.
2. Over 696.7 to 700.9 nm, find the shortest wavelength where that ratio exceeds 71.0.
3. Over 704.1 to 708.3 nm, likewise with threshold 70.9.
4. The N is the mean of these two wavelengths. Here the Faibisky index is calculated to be 701.06 nm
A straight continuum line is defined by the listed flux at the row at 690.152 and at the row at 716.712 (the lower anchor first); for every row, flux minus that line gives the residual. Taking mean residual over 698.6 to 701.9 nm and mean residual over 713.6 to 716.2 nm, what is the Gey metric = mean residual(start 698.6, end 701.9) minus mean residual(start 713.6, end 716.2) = -0.11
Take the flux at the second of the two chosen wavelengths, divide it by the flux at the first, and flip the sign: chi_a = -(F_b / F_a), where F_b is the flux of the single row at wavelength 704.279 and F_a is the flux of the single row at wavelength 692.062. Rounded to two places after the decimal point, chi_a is -0.96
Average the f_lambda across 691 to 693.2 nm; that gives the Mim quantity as 11.8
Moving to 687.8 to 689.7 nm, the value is 11.8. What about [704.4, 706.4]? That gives 11.3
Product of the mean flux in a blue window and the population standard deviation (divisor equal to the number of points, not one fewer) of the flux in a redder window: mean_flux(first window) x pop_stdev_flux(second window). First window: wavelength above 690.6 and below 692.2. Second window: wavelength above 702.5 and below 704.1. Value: 1.0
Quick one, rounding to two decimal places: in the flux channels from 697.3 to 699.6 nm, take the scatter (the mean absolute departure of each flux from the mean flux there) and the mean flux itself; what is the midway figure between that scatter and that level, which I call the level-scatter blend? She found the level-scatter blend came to 5.83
